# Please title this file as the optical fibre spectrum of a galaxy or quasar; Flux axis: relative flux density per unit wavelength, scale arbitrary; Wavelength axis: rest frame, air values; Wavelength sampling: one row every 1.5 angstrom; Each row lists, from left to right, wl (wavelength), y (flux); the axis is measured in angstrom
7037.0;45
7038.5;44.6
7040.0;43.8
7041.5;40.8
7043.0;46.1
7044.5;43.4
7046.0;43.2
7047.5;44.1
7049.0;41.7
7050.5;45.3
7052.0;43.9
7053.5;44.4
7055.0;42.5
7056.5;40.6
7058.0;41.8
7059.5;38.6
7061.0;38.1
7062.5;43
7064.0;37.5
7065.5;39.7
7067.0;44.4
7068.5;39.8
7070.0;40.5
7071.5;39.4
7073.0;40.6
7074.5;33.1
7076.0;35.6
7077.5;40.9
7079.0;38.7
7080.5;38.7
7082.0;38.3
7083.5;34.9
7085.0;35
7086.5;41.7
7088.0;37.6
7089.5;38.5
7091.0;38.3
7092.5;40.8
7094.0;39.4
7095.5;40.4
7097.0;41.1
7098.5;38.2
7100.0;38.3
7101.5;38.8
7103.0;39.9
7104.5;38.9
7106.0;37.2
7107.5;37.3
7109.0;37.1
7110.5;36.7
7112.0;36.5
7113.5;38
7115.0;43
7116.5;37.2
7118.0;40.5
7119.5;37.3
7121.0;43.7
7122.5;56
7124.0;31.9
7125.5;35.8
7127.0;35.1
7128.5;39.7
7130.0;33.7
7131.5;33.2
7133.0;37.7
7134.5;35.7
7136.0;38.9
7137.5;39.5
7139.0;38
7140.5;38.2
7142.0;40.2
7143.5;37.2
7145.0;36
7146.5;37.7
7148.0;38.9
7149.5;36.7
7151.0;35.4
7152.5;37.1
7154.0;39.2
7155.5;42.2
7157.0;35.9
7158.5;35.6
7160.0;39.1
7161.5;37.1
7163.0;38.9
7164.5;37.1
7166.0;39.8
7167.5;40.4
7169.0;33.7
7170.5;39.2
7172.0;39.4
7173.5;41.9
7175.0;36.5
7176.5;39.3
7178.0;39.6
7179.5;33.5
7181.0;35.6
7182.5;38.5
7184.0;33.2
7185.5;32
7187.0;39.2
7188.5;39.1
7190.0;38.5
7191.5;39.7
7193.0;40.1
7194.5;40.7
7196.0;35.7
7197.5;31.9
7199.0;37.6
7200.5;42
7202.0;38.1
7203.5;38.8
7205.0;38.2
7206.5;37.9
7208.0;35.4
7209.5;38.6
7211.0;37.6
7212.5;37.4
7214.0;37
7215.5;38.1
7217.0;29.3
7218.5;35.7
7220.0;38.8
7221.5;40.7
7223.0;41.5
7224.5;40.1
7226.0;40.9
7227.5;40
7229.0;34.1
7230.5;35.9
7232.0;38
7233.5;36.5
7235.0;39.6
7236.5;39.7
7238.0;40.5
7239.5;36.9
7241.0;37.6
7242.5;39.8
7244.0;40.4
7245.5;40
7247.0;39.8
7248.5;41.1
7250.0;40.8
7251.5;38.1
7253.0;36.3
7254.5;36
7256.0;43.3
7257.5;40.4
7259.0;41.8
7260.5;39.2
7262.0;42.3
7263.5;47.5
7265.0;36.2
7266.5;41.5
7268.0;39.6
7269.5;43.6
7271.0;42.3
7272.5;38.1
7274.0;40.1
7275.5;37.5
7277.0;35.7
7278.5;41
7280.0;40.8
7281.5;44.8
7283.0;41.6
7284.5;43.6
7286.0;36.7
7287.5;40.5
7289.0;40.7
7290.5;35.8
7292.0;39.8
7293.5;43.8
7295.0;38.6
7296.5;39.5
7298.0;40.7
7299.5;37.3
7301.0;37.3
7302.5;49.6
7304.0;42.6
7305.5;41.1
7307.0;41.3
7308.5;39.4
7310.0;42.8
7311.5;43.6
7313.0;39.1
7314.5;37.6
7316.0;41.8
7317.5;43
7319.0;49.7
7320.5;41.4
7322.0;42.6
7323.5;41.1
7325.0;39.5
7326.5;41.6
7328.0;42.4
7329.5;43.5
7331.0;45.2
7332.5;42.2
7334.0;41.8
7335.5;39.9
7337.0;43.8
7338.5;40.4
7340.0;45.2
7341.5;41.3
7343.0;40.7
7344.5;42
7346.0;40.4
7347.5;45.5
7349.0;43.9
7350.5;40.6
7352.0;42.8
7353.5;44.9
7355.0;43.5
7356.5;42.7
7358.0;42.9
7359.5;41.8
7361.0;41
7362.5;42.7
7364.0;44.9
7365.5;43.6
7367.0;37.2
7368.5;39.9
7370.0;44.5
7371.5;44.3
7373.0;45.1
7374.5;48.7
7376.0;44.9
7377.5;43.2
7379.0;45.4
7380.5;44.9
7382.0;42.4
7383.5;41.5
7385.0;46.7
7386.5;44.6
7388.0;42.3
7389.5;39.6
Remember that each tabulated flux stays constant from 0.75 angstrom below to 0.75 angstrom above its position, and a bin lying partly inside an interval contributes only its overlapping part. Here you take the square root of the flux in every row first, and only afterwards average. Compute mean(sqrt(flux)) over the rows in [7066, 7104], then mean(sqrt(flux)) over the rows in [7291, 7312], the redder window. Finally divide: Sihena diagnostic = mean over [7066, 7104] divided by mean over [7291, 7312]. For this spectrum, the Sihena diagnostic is 0.97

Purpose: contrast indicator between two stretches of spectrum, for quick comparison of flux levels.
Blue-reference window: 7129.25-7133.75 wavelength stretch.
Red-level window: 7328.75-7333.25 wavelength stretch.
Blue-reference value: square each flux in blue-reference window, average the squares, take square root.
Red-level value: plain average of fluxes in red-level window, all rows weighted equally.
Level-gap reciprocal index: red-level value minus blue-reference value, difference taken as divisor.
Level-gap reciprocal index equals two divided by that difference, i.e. 0.2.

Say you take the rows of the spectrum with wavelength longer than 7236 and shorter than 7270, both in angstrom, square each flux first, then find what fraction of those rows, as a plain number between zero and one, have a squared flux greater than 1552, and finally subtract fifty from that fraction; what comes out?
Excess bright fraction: -49.3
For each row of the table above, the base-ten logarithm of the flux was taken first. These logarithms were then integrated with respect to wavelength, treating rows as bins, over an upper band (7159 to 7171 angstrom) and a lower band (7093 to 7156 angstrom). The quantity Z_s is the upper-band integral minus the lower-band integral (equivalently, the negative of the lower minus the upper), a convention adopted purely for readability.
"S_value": -81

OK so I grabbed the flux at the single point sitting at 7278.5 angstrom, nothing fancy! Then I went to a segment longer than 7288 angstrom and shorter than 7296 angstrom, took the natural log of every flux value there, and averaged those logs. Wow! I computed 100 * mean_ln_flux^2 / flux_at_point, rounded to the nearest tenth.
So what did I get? 33.0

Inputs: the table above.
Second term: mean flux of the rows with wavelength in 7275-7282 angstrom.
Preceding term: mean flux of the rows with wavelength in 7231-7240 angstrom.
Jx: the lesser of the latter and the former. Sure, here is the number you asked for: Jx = 38.5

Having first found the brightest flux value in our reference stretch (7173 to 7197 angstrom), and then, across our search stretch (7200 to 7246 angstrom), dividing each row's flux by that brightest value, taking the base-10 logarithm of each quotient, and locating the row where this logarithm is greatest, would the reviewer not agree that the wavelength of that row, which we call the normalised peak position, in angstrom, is 7200.5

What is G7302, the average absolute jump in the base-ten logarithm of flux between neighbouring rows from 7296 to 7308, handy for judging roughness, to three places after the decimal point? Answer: 0.037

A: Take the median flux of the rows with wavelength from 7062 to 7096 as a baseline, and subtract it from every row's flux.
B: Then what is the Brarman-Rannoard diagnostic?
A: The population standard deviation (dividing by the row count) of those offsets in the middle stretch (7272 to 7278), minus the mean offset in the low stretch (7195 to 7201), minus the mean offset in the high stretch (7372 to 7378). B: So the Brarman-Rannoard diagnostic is -1.9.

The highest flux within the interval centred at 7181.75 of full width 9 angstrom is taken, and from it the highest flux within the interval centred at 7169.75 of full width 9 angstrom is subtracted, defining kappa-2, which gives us -2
